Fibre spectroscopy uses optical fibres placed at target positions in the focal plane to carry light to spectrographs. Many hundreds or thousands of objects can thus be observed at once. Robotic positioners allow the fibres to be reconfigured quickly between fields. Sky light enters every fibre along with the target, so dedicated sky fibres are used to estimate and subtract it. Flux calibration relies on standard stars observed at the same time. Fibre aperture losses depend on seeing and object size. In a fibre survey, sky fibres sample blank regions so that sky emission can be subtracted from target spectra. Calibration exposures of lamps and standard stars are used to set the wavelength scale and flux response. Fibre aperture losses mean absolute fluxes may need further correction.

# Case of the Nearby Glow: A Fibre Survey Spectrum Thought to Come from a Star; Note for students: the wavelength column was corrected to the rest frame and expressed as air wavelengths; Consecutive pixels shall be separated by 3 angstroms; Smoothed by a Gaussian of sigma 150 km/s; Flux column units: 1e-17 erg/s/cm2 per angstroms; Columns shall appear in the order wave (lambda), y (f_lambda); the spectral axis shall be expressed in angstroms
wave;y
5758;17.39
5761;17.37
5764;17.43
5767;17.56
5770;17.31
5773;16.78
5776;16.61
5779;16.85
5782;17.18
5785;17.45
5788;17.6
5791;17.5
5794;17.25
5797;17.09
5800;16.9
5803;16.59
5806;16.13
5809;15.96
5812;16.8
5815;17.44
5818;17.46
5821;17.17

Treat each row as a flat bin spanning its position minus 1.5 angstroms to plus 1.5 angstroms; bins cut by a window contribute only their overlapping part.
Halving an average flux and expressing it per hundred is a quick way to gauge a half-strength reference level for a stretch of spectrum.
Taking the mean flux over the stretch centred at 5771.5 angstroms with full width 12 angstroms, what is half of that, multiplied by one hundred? 853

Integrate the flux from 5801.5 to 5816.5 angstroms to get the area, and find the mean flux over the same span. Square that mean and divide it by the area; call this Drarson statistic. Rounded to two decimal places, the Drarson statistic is 1.11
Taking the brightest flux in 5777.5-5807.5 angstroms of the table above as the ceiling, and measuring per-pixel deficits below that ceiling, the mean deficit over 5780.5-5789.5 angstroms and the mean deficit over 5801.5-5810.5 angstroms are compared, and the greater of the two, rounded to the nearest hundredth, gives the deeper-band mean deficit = 1.37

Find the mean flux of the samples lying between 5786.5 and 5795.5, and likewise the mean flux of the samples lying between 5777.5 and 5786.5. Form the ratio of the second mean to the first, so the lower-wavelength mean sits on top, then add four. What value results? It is 4.98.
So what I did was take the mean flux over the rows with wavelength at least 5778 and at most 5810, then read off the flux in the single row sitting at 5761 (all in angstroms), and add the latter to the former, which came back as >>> 34.3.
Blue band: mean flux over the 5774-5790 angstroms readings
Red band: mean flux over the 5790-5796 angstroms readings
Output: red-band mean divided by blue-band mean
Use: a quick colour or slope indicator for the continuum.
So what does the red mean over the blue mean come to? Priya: 1.01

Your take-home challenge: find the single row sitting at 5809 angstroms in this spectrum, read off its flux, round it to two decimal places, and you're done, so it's 15.96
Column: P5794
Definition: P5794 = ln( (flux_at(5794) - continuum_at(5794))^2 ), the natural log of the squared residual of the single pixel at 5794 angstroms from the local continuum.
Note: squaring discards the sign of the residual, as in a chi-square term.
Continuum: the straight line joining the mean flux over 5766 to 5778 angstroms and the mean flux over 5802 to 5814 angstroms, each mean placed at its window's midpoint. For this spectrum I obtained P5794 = -1.0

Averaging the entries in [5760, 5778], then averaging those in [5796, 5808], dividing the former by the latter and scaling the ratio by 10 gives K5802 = 10.3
